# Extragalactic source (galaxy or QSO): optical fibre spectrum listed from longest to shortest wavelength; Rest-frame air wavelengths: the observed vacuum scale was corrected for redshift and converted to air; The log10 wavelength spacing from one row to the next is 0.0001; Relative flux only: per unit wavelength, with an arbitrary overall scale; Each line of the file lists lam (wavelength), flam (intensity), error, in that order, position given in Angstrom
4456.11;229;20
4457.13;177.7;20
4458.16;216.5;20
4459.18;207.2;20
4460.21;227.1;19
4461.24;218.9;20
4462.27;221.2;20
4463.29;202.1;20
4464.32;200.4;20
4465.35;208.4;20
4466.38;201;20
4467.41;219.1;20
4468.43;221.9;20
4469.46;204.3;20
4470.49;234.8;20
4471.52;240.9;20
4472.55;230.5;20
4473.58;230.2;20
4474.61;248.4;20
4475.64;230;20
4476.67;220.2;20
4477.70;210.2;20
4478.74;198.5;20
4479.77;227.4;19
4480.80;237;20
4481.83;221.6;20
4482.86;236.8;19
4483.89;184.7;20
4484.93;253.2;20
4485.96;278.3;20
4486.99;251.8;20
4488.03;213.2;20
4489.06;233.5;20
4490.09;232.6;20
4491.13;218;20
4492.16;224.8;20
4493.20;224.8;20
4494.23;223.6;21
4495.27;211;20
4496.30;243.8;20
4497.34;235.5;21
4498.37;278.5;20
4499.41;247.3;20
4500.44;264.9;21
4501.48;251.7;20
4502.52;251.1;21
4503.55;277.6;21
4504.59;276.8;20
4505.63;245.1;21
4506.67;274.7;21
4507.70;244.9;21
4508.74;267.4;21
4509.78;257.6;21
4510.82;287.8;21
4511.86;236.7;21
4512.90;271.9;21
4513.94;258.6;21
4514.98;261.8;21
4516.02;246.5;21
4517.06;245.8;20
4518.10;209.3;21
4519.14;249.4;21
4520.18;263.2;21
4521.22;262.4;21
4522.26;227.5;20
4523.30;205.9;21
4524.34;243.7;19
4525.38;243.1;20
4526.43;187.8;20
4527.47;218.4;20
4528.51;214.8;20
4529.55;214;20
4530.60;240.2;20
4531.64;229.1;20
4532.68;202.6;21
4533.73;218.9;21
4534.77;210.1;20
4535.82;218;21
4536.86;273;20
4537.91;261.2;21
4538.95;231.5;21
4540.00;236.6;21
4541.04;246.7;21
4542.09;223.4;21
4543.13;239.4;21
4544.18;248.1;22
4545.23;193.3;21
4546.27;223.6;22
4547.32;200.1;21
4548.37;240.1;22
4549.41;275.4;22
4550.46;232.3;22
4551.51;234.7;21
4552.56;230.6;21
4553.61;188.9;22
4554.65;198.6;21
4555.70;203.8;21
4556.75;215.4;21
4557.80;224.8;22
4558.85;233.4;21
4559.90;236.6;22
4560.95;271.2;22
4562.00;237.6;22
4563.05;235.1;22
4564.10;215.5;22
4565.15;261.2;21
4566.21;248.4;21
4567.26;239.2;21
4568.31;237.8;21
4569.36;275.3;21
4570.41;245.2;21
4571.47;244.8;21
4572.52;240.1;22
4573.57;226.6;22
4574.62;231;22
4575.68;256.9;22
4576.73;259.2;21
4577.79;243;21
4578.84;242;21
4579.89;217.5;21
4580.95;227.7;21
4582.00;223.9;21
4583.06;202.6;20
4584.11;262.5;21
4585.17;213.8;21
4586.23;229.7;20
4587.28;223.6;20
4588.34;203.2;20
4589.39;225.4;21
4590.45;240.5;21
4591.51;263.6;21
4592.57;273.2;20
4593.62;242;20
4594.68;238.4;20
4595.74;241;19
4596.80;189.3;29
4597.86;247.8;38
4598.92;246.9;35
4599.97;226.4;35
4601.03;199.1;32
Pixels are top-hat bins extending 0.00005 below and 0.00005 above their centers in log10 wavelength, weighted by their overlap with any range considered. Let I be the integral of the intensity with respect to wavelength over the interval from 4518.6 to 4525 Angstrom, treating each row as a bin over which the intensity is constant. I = 1550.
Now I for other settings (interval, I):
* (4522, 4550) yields 6396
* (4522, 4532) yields 2222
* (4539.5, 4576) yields 8539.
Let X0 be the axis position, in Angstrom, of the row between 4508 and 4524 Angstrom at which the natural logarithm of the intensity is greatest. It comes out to 4510.82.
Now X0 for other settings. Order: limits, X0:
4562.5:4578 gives 4569.36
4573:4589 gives 4584.11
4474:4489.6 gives 4485.96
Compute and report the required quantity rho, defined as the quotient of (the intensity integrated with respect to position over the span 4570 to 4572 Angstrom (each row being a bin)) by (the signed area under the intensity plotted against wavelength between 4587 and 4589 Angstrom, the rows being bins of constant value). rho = 1.15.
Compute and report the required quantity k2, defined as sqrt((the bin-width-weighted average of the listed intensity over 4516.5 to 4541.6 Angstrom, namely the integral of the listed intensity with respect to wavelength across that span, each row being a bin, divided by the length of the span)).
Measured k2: 15.2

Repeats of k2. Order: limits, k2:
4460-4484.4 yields 14.8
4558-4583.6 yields 15.5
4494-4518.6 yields 15.9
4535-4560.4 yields 15.1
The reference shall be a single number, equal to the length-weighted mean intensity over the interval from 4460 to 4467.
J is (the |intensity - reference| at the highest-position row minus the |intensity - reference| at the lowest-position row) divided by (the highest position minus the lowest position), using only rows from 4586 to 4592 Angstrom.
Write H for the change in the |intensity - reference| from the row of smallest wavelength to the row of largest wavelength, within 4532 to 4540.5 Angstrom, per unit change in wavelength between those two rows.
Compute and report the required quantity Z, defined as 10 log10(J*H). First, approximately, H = 2.47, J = 6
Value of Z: 12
